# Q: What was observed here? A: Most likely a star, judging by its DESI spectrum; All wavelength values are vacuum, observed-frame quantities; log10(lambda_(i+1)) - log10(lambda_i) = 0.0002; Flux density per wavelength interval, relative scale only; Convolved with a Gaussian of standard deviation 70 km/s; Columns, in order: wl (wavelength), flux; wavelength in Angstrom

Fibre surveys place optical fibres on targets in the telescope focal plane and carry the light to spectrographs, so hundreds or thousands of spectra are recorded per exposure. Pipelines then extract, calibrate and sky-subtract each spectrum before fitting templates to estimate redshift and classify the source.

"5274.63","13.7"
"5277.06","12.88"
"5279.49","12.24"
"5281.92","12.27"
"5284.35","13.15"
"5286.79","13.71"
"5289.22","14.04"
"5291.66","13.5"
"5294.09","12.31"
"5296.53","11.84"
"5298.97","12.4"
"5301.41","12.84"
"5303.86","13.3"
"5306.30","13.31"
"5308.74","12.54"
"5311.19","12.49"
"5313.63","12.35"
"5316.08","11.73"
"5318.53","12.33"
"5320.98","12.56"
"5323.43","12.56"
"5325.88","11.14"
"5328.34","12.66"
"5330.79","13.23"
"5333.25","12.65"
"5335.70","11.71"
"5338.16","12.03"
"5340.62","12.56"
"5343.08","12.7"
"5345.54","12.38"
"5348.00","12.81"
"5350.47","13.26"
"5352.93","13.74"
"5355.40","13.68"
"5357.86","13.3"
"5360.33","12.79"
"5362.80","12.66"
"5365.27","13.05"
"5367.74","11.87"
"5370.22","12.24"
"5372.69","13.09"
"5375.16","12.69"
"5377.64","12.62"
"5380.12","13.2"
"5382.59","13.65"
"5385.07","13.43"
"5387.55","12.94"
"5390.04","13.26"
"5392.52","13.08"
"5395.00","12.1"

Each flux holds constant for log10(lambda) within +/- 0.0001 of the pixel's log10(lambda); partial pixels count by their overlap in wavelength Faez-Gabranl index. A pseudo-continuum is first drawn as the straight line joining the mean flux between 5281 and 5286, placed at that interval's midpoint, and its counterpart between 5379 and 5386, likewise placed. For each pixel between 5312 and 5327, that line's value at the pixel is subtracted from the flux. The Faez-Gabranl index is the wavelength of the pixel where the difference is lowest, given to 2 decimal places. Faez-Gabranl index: 5325.88 Angstrom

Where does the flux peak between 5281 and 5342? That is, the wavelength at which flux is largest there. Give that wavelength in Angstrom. 5289.22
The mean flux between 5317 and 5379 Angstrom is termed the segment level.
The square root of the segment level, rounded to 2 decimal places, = 3.56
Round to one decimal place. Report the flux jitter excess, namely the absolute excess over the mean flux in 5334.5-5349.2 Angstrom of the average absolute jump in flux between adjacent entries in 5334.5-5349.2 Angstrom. 12.0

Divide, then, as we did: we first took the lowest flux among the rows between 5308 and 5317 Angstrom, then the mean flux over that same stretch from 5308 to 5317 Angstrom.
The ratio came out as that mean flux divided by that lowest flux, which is 1.05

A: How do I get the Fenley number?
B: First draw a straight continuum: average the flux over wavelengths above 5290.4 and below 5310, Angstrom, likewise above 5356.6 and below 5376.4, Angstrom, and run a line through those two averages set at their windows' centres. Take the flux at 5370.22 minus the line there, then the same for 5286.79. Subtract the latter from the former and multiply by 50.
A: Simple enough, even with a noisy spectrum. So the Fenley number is -71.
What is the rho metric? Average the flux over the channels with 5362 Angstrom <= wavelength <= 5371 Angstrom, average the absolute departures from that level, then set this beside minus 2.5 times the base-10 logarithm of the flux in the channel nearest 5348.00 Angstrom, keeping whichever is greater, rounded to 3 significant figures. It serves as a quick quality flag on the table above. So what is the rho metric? 0.400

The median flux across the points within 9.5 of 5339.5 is 12.6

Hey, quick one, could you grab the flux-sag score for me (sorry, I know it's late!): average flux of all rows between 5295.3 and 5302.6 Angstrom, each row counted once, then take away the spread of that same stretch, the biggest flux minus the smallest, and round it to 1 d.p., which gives 11.4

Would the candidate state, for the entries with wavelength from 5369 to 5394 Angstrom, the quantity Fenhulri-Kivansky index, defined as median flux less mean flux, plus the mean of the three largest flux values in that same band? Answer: 13.5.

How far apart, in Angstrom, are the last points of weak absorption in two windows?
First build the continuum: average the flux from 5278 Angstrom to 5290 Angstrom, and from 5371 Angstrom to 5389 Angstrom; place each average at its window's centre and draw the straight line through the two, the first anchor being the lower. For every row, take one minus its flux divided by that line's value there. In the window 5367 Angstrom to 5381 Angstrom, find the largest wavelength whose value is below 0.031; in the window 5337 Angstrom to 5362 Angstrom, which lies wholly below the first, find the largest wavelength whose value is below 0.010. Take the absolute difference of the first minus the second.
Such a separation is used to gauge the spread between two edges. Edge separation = 22.3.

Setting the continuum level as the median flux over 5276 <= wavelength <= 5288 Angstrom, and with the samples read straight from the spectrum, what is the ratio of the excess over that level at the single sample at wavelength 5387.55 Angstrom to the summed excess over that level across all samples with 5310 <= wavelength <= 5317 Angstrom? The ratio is 0.0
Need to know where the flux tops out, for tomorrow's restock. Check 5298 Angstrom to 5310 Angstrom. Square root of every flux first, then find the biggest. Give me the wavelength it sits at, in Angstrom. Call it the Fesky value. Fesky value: 5306.30 Angstrom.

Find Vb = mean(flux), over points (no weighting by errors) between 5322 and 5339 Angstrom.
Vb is 12.3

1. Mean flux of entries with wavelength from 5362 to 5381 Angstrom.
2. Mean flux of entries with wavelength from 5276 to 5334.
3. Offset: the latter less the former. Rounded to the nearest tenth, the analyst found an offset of 0.0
